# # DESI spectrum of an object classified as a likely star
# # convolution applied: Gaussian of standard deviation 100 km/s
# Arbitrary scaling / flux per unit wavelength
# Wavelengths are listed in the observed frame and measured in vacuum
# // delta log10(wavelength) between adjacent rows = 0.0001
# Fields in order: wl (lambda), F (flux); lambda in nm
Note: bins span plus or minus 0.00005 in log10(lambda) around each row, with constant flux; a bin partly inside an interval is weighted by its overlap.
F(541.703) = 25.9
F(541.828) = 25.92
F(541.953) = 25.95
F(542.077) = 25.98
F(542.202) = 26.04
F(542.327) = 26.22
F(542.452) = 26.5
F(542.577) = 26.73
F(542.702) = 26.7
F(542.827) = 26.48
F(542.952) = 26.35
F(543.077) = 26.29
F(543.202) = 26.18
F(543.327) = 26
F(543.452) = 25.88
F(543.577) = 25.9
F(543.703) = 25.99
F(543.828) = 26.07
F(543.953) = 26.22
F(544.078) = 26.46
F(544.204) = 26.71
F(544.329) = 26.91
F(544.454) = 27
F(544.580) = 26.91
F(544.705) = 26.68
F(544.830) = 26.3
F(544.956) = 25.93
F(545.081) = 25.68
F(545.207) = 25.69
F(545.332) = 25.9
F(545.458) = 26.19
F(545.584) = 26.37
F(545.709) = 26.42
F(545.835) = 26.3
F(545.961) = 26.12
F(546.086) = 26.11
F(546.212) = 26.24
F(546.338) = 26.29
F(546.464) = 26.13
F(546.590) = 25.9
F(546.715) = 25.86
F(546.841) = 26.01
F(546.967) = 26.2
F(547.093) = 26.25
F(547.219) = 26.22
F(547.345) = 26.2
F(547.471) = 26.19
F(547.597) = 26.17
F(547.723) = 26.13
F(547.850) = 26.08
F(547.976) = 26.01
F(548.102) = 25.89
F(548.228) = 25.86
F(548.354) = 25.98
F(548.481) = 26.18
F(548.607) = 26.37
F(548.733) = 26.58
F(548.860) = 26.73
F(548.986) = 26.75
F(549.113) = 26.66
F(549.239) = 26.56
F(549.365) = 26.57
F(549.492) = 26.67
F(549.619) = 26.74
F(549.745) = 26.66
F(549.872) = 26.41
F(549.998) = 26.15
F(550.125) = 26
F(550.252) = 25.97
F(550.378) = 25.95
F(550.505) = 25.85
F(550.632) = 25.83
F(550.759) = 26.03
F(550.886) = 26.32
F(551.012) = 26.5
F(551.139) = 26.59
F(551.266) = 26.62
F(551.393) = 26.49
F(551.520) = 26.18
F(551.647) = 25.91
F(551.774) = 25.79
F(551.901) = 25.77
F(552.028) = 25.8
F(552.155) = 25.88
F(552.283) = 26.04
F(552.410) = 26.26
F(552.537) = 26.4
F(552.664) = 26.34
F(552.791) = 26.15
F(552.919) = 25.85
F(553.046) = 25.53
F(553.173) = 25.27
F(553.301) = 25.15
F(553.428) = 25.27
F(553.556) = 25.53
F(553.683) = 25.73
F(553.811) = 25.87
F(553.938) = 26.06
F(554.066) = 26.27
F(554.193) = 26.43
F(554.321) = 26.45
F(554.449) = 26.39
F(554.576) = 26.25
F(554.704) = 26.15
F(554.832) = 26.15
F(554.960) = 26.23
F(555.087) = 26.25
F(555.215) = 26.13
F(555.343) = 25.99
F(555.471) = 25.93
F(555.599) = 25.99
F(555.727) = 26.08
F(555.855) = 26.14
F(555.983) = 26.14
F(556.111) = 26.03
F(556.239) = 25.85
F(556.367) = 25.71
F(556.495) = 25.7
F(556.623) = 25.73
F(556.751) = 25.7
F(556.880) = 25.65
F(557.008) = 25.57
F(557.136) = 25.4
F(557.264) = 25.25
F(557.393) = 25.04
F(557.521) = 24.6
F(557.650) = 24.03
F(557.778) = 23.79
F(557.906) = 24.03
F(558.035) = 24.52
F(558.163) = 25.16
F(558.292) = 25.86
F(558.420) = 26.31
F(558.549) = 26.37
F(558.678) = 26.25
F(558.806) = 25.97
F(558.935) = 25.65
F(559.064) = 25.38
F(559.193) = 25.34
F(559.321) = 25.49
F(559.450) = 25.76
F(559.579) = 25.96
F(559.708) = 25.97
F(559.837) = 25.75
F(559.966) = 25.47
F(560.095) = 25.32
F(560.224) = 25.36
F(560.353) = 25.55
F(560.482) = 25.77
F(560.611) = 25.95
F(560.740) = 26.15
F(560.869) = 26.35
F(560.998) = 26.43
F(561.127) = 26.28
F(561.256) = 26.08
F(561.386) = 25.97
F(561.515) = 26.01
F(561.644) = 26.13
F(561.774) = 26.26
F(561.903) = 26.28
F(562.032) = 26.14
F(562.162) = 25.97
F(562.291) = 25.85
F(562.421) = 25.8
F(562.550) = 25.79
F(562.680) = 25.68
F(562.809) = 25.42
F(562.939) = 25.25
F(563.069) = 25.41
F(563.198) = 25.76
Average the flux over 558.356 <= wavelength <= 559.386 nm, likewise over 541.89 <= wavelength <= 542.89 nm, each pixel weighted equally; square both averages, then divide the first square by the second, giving 0.964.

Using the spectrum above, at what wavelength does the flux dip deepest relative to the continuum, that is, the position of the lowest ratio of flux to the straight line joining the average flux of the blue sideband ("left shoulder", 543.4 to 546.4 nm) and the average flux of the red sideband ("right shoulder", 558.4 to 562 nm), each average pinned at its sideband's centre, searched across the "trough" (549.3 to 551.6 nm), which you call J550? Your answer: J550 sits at 550.632 nm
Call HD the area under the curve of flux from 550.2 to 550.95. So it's 20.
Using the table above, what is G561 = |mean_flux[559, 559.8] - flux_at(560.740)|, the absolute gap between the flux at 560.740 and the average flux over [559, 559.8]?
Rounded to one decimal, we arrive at 0.5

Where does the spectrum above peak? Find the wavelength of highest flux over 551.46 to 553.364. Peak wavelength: 552.537 nm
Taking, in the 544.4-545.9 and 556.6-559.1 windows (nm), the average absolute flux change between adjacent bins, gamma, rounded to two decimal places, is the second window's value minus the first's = 0.09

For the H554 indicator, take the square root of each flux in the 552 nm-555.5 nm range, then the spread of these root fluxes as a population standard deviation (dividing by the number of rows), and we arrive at 0.035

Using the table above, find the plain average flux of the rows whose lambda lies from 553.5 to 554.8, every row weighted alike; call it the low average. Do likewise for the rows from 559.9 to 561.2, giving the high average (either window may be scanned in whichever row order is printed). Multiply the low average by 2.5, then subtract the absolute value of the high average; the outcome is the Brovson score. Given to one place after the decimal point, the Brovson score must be 39.4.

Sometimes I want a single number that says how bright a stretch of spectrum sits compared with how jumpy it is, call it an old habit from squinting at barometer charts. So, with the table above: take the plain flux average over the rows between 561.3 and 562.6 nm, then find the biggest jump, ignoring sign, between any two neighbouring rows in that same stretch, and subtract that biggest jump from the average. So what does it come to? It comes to 25.85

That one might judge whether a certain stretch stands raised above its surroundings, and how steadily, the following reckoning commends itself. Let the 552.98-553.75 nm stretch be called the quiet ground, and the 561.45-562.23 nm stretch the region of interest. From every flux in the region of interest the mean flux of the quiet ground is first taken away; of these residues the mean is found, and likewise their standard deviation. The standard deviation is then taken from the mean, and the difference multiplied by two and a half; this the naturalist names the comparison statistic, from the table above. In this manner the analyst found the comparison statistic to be 1.5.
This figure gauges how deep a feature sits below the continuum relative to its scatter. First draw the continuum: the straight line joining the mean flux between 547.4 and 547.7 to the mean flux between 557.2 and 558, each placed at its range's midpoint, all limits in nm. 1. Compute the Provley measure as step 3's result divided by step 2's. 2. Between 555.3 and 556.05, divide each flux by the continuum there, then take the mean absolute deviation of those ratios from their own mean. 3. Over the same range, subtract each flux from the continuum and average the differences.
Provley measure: -285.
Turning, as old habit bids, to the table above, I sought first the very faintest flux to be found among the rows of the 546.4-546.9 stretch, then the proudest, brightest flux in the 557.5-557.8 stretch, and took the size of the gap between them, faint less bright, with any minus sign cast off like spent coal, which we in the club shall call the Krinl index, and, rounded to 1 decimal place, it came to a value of 1.3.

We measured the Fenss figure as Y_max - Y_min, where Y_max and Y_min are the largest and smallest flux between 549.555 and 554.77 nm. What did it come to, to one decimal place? 1.6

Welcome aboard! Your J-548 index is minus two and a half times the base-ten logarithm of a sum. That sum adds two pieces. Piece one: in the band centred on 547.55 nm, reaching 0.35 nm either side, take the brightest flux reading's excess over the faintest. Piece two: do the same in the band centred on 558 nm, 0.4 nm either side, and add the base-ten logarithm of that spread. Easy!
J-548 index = 0.9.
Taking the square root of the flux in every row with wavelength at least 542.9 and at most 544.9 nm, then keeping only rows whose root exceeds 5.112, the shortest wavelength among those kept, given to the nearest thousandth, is 542.952 nm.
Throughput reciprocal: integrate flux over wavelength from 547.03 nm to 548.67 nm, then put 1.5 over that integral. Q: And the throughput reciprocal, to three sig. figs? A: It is 0.0350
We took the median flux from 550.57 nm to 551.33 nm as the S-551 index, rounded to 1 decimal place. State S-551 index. 26.4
